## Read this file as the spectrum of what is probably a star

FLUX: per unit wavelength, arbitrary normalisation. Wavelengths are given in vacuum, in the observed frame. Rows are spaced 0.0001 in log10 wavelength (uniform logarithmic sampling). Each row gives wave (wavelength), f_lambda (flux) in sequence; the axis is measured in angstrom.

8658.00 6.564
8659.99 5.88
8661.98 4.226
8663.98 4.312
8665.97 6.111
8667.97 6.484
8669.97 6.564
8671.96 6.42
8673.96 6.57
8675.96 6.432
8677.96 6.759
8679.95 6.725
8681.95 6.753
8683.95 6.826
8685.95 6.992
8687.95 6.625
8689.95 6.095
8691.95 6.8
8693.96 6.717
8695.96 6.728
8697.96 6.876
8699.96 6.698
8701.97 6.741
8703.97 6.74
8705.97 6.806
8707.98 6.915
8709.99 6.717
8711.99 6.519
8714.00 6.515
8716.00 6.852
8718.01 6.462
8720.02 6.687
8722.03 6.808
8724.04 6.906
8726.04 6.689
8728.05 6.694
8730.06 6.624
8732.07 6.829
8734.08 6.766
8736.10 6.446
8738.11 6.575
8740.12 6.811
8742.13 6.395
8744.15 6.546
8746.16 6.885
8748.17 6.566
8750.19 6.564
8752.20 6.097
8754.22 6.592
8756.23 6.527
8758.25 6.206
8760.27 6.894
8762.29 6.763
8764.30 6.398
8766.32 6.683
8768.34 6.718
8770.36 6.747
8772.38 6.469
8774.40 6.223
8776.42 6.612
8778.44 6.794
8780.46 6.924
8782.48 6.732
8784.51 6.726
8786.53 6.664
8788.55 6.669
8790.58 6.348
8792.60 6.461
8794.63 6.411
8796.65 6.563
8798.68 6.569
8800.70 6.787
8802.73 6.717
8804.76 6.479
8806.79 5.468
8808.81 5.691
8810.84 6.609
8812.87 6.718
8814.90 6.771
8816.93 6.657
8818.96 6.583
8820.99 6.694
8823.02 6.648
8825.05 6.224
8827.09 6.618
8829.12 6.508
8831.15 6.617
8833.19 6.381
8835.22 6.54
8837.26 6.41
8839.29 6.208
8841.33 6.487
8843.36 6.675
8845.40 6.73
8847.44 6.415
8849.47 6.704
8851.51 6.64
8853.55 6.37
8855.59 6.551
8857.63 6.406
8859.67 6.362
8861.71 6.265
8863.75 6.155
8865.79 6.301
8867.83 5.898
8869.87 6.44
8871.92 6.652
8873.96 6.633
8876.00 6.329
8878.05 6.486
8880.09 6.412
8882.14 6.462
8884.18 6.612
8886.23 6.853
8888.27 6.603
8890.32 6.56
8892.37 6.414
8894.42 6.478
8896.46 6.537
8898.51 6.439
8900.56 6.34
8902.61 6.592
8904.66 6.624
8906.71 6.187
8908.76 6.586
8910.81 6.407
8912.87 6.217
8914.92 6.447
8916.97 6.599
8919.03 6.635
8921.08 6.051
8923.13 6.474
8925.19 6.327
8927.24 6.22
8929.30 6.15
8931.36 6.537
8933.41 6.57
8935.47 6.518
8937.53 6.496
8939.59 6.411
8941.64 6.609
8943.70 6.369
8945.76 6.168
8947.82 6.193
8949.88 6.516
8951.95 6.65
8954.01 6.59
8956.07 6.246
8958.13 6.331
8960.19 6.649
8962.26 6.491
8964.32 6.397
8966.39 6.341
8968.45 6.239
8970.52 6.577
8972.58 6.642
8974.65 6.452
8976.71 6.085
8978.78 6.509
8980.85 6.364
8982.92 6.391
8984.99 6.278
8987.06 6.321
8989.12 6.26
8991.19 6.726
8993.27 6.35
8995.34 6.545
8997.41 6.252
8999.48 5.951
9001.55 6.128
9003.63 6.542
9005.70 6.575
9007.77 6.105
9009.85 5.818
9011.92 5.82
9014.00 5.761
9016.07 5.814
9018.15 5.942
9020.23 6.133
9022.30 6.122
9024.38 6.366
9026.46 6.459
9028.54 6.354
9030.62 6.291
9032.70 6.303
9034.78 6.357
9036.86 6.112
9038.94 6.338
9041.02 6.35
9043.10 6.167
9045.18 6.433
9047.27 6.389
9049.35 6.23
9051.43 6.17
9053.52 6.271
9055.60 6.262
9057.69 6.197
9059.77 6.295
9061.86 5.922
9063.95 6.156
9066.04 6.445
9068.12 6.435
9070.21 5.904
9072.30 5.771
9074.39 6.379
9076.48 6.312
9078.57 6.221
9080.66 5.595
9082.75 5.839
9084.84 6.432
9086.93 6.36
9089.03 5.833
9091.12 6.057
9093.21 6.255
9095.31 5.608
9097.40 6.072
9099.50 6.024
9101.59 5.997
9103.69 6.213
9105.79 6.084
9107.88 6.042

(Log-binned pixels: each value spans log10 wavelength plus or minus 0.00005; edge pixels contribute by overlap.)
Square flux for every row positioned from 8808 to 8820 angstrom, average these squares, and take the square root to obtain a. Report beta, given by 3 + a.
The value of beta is 9.52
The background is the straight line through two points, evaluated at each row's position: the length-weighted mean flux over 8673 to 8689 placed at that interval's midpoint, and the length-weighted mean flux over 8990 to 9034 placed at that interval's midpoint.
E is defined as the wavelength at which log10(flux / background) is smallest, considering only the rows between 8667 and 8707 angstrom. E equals 8689.95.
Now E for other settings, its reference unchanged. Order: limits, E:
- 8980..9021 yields 9014.00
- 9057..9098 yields 9080.66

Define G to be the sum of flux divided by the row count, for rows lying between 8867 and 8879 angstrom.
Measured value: 6.41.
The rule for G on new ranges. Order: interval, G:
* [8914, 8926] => 6.42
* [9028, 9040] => 6.29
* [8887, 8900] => 6.51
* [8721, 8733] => 6.76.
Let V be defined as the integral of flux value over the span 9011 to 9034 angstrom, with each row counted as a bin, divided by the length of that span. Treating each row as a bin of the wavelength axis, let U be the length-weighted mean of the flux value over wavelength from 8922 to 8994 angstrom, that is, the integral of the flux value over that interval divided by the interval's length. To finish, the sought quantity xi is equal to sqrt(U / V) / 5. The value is 0.205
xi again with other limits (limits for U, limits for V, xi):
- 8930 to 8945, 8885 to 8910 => 0.200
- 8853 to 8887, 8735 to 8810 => 0.198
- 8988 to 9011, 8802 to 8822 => 0.198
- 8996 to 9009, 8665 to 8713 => 0.194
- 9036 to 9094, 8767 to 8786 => 0.193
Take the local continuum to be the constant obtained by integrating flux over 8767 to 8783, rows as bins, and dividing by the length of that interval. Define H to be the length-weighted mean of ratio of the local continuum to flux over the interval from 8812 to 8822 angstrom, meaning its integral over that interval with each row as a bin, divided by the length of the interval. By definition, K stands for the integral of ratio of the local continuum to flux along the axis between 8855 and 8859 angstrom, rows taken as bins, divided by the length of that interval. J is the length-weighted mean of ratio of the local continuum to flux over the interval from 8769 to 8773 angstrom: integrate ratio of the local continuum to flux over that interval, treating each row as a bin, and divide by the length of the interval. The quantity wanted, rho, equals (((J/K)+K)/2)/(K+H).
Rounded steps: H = 1.00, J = 1.00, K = 1.03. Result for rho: 0.495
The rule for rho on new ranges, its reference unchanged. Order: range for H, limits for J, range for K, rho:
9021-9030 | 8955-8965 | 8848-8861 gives 0.490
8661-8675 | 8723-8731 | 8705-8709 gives 0.463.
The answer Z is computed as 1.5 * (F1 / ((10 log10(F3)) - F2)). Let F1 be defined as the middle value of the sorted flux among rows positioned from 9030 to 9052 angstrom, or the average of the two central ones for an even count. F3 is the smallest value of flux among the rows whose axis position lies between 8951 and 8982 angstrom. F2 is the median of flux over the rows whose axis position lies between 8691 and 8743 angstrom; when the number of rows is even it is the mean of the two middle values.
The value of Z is 8.4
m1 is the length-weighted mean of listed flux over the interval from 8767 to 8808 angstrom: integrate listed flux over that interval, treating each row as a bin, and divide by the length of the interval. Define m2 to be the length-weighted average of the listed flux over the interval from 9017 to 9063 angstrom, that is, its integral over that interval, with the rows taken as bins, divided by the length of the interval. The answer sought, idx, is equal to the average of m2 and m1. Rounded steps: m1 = 6.55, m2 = 6.25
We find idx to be 6.40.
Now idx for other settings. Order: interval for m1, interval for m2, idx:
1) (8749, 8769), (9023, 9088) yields 6.38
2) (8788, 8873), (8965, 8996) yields 6.43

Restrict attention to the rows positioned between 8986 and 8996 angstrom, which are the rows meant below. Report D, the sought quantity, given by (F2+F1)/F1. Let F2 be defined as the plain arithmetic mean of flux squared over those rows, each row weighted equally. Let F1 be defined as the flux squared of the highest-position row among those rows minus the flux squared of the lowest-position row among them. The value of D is 15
